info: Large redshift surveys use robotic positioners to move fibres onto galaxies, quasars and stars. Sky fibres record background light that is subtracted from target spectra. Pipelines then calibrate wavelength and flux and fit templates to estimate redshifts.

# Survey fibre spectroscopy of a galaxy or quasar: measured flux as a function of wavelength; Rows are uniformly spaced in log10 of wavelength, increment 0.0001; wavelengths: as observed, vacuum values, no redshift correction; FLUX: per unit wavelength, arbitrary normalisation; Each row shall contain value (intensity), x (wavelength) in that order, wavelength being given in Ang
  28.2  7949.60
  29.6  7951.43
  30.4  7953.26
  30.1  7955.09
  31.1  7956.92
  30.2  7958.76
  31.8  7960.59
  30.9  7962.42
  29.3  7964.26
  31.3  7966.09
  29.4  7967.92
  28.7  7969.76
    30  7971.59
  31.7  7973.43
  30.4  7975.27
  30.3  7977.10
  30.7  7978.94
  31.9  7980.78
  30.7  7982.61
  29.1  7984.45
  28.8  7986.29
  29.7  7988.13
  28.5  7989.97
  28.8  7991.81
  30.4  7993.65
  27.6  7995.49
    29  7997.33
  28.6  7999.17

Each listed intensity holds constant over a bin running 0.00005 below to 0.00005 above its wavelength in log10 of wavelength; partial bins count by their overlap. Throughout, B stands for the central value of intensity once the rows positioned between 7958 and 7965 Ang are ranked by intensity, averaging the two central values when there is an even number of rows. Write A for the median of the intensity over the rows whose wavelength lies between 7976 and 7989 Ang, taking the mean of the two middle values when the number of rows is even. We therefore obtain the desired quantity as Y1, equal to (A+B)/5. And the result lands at 12.2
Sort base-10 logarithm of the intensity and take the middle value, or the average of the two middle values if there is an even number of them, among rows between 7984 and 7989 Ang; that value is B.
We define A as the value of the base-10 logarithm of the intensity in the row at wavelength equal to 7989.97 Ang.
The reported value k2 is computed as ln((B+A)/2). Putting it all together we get 0.378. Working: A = 1.45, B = 1.46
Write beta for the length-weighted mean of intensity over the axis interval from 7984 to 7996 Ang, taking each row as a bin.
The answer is 29.0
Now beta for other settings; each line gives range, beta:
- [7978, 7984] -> 30.9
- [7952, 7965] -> 30.5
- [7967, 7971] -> 29.2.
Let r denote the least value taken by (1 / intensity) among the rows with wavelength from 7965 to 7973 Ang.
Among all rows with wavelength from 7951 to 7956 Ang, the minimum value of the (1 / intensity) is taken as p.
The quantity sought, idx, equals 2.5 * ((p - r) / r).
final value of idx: 0.07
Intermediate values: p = 0.0329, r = 0.0319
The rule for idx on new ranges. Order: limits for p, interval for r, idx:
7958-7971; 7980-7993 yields 0.01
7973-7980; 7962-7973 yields -0.03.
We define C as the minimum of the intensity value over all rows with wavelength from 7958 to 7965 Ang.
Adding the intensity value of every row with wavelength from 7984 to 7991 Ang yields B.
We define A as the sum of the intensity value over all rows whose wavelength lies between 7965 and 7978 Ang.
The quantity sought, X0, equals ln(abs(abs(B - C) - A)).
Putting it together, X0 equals 4.8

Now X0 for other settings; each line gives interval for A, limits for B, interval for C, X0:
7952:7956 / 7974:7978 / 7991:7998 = 3.3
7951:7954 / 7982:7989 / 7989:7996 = 3.4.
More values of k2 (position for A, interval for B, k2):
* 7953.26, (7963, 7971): 0.389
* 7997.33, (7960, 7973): 0.385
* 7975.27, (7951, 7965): 0.393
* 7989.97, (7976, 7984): 0.386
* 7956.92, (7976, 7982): 0.399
